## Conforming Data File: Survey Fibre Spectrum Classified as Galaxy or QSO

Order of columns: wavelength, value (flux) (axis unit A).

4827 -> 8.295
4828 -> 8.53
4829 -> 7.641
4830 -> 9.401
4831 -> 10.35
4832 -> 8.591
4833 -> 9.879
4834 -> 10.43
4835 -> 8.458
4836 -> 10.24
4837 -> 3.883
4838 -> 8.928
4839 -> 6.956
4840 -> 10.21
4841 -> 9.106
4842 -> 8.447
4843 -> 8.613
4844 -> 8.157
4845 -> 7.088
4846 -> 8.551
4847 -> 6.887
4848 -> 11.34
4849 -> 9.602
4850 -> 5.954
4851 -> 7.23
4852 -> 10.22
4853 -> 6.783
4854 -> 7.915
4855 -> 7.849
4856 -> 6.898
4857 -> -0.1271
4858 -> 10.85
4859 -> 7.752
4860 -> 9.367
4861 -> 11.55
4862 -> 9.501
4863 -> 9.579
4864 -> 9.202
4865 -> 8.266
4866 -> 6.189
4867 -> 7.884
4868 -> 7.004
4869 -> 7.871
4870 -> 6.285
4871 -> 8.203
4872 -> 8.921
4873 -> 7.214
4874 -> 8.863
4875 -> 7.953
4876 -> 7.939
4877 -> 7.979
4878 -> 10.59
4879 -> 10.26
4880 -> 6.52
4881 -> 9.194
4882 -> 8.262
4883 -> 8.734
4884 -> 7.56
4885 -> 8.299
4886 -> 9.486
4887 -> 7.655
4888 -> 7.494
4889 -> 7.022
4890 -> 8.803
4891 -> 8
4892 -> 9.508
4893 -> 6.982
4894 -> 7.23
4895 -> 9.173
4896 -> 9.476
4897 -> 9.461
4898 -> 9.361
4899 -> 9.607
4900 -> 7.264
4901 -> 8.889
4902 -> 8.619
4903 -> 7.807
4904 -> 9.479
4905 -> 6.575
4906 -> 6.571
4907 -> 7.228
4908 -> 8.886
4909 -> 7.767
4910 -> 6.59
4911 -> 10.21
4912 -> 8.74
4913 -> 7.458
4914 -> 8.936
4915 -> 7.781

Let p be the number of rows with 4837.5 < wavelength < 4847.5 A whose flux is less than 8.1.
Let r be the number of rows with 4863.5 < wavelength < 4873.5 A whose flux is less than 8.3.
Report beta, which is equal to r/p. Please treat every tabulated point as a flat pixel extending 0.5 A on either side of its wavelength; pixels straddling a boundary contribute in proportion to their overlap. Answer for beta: 2.67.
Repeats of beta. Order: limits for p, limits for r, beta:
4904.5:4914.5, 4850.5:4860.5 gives 1.17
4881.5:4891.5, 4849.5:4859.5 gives 1.60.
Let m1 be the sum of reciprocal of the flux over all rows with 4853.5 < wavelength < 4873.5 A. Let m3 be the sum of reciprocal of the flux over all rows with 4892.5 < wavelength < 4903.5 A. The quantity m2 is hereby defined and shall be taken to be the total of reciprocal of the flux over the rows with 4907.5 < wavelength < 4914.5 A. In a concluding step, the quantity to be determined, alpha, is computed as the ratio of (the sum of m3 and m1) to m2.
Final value -5.0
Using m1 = -6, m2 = 0.9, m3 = 1.3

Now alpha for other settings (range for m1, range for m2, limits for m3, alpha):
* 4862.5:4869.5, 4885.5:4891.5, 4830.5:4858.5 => -4.8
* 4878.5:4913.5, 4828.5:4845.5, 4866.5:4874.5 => 2.6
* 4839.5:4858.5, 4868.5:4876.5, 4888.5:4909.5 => -3.0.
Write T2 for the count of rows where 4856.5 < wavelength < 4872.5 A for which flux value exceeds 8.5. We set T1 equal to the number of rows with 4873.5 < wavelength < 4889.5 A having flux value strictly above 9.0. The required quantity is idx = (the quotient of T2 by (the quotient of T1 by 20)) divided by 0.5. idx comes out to 70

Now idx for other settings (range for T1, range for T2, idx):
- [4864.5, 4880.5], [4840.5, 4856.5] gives 120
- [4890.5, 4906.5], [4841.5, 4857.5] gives 29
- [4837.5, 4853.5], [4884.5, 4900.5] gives 64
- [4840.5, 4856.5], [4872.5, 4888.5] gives 60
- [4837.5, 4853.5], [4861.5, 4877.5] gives 40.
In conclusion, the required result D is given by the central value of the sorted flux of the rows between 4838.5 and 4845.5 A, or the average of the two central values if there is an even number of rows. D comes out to 8.45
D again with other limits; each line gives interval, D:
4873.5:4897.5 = 8.28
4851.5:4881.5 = 7.97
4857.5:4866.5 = 9.37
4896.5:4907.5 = 8.62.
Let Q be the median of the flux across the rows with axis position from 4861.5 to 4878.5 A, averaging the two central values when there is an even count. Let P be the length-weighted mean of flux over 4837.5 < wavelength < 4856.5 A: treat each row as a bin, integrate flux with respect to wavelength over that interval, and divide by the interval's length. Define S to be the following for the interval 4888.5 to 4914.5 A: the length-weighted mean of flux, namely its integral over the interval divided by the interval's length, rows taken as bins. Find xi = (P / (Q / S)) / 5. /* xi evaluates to 1.71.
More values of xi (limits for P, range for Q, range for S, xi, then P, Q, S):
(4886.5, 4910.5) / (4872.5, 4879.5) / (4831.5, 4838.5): 1.76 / 8.14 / 7.98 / 8.63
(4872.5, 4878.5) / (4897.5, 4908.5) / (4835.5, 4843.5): 1.62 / 8.42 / 8.62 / 8.30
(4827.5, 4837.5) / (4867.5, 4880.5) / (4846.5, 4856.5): 1.77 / 8.74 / 7.95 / 8.07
